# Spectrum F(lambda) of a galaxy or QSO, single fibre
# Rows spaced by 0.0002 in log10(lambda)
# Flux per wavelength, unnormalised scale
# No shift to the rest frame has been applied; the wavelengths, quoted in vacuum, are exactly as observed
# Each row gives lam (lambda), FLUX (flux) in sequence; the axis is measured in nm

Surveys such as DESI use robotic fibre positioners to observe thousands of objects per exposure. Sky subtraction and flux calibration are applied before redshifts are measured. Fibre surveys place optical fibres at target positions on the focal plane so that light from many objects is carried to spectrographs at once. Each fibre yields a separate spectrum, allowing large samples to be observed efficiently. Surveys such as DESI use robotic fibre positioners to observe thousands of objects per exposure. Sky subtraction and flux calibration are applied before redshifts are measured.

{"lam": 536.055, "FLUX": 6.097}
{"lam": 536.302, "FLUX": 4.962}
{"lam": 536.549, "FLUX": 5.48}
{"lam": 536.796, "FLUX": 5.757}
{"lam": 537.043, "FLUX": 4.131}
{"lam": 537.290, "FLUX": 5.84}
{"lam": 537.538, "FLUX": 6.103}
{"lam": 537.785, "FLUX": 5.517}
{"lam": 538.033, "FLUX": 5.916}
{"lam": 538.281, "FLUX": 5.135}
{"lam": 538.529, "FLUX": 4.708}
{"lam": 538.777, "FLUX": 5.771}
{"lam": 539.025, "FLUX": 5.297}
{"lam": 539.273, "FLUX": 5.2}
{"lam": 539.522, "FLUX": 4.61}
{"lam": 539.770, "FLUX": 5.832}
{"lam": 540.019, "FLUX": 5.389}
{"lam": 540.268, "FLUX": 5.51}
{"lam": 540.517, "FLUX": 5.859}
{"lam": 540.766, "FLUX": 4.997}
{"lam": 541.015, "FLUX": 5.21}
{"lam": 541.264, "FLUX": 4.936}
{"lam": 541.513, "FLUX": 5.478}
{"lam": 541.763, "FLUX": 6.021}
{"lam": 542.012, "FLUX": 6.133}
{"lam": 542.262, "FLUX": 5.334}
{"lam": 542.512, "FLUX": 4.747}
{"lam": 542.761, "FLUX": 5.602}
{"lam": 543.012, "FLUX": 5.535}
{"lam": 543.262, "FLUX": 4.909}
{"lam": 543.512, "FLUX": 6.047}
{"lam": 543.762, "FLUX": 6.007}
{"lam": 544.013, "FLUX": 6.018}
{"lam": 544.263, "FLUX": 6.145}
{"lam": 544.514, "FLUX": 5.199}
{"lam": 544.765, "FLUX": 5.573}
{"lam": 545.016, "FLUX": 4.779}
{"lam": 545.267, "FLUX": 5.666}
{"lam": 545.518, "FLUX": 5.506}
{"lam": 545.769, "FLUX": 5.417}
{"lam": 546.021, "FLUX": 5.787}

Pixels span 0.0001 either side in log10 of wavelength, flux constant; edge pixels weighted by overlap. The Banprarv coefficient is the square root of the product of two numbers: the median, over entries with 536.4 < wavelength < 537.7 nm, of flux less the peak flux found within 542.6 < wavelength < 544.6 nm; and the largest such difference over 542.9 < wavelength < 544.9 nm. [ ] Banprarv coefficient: 0.000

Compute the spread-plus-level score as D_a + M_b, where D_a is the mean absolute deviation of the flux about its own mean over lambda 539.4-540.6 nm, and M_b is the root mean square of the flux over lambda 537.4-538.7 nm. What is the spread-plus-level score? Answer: 5.85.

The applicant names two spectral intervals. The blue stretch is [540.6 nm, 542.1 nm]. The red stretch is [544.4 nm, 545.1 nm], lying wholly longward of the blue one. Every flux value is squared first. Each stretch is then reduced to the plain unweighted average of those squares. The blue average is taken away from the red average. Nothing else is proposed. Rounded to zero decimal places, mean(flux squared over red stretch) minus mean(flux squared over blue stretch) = -3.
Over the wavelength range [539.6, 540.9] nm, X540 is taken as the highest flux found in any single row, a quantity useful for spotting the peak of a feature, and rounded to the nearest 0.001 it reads 5.859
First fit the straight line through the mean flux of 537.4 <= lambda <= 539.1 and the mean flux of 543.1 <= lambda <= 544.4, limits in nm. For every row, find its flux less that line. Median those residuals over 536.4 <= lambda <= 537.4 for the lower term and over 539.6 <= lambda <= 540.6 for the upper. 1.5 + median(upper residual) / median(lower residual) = 1.8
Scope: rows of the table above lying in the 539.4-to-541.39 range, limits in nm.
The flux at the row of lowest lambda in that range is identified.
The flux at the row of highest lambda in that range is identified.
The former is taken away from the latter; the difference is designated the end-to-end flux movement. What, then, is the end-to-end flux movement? 0.33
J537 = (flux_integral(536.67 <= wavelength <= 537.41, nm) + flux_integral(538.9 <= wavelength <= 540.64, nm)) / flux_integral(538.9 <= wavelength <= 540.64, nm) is 1.4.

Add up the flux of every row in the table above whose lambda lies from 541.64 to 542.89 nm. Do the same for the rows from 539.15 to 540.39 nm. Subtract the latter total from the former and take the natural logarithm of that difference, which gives 0.3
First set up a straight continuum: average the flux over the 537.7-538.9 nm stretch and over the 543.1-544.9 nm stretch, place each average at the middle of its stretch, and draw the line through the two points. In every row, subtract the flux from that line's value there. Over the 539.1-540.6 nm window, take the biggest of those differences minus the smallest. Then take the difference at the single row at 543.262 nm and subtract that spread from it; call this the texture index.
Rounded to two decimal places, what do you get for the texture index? -0.46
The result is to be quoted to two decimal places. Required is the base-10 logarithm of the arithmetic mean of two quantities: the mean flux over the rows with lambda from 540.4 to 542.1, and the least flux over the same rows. 0.72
